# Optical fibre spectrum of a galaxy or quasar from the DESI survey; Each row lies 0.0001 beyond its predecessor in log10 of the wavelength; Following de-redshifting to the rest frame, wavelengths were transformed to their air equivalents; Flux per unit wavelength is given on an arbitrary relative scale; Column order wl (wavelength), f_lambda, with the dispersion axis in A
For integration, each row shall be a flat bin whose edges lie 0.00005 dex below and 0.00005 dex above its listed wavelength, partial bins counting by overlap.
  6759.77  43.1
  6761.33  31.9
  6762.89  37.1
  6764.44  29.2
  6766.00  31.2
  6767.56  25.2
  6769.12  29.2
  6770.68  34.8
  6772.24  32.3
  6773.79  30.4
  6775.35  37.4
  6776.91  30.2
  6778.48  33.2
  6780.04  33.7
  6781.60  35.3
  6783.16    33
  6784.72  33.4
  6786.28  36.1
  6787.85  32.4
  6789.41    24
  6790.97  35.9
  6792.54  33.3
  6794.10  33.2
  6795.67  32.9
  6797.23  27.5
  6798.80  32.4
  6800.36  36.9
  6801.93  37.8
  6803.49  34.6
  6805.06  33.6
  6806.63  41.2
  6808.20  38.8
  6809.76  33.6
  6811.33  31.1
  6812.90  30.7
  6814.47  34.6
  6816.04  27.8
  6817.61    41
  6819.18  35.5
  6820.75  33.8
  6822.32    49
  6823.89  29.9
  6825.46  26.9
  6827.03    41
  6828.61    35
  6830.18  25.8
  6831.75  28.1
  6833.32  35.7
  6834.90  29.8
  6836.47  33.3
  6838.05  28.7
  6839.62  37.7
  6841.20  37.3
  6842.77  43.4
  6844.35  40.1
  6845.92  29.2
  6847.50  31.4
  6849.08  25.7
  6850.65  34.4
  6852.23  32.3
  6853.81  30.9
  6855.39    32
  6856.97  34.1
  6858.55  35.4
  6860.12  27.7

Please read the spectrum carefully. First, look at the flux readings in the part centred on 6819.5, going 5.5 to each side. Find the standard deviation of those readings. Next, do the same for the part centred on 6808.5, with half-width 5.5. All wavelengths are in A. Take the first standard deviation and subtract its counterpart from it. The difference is 3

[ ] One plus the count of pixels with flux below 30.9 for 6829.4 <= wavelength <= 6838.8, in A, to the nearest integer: 5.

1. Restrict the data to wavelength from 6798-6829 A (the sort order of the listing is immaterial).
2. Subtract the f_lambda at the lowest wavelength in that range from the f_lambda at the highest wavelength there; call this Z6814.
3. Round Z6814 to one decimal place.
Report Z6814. 2.6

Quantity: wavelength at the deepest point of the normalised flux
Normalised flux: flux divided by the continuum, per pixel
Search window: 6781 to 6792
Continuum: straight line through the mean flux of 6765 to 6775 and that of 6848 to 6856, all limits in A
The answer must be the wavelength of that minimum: 6789.41 A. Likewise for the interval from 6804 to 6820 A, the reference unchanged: 6816.04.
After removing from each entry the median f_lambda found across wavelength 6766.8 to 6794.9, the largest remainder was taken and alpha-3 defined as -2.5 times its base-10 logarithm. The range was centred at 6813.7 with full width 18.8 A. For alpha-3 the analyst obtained -3.0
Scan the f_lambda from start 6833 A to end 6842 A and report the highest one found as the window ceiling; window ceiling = 37.7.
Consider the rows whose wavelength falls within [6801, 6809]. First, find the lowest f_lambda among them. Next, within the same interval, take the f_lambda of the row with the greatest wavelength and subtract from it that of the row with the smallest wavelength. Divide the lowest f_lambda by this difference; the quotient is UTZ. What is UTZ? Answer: 34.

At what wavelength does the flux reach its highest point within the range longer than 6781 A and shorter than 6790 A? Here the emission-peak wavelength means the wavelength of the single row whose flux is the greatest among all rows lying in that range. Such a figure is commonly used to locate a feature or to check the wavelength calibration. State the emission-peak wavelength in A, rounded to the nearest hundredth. 6786.28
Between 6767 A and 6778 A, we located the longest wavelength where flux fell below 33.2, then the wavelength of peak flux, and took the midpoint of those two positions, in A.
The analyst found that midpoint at 6776.1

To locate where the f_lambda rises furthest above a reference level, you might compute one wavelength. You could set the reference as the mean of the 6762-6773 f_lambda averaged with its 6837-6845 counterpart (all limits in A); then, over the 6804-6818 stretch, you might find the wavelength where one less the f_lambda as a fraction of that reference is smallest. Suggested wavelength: 6806.63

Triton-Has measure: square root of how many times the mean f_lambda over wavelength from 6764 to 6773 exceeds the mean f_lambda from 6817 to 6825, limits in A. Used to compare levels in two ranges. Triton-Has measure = 0.90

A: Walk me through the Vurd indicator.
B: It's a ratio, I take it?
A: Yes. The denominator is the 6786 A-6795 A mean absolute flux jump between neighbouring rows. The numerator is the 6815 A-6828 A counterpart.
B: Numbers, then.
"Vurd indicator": 1.9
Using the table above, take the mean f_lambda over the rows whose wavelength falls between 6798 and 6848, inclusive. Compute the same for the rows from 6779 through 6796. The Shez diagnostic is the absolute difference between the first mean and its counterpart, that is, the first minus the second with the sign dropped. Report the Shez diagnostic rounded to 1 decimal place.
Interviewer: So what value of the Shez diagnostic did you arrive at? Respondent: 1.5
